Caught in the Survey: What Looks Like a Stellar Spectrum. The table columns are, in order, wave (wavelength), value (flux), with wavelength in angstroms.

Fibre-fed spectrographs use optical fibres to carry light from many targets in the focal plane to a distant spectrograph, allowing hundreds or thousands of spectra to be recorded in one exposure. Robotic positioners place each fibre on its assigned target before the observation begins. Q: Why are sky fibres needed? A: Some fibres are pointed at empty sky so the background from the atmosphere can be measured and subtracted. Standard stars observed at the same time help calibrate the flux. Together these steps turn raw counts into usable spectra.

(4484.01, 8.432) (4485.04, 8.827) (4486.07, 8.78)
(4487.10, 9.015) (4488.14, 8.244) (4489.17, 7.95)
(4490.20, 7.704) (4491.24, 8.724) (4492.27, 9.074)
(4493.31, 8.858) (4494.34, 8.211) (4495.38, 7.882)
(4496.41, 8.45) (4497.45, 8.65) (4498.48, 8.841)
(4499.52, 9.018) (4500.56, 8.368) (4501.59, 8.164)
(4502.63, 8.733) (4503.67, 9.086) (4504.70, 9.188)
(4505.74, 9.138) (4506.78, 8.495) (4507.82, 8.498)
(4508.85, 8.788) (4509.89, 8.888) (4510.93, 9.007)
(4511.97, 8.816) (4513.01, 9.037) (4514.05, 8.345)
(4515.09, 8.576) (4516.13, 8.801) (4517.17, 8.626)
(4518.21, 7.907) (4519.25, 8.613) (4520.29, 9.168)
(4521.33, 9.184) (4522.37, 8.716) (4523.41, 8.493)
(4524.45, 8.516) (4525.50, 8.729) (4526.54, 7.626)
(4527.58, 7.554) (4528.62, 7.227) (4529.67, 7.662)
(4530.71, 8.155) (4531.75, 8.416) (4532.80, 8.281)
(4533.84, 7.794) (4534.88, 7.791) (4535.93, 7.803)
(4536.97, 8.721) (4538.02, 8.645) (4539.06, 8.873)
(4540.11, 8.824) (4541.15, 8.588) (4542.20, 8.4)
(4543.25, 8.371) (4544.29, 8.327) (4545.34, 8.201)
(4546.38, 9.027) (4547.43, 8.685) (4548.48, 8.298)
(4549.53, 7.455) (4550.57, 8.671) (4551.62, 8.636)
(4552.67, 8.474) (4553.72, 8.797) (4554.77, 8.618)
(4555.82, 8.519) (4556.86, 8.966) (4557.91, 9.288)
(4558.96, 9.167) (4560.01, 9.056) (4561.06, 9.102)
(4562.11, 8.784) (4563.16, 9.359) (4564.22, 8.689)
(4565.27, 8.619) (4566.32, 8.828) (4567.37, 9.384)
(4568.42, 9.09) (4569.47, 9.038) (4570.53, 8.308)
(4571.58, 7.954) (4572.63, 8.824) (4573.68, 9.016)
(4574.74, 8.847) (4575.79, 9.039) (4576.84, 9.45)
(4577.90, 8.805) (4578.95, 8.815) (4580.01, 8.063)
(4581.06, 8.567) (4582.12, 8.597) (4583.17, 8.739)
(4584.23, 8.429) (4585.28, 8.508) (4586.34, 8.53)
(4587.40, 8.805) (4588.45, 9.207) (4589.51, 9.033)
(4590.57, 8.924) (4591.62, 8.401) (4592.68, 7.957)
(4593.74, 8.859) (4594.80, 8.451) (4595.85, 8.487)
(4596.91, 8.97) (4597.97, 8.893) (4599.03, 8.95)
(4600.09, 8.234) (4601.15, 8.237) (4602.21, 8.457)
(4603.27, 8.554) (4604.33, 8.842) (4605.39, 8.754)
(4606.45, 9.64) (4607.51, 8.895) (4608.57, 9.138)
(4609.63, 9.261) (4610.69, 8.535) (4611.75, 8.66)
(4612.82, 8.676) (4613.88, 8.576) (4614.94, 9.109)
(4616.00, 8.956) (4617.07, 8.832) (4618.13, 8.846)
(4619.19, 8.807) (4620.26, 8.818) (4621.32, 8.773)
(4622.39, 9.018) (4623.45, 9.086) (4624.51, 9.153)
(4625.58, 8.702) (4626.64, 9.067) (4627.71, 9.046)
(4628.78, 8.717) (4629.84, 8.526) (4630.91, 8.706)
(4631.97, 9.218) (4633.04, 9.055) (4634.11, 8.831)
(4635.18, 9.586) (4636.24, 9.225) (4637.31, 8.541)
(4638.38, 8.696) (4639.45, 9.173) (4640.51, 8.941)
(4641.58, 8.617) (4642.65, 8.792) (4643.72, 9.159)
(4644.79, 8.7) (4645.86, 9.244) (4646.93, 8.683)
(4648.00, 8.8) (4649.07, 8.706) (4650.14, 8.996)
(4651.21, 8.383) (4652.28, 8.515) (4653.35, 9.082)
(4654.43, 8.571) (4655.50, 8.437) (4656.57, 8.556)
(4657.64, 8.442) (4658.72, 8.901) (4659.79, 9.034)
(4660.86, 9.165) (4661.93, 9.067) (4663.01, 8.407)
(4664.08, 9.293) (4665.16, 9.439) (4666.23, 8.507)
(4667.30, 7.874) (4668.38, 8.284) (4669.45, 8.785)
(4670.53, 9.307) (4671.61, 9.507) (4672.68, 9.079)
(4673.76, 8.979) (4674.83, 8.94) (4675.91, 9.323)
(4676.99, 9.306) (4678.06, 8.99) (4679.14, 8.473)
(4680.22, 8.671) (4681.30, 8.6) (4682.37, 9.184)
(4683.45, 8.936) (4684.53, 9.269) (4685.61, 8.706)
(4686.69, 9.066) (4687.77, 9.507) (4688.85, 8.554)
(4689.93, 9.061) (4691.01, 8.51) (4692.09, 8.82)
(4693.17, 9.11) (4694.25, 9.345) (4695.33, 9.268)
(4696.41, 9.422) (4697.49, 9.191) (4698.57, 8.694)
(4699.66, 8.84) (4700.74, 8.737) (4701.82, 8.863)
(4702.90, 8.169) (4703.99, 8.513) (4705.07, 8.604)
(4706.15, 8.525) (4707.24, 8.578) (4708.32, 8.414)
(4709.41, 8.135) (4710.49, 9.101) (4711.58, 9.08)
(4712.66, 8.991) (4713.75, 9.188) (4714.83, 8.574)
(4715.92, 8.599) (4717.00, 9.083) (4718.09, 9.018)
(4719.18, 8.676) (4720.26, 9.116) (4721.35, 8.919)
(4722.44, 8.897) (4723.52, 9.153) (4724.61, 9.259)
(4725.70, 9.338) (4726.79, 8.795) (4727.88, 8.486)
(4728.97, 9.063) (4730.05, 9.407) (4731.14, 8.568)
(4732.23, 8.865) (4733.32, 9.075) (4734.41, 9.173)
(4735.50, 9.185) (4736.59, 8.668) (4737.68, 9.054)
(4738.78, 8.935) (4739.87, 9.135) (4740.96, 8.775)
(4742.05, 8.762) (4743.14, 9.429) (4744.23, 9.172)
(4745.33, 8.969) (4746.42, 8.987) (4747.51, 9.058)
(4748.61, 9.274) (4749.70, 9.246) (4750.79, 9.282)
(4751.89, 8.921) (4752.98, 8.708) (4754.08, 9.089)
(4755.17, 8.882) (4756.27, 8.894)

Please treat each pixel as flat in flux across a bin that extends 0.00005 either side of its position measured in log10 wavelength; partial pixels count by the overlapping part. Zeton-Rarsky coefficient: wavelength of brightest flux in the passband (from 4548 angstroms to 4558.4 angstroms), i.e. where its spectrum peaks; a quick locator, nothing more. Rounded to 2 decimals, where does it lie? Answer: 4557.91 angstroms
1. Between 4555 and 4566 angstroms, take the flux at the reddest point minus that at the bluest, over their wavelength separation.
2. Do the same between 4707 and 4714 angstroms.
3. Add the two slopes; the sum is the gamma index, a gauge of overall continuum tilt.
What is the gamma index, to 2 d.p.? 0.10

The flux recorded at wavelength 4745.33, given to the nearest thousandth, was 8.969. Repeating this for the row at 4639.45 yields 9.173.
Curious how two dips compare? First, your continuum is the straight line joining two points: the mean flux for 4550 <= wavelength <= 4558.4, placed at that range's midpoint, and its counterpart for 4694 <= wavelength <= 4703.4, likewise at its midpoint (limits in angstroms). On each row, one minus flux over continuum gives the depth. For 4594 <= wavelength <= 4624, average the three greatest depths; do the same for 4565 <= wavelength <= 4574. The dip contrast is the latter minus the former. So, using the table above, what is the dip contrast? 0.00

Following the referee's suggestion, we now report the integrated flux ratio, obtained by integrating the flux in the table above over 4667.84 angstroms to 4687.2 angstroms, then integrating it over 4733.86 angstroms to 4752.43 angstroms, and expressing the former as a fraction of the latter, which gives 1.0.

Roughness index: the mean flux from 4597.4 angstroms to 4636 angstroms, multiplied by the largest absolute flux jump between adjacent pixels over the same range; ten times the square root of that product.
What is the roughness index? 28.0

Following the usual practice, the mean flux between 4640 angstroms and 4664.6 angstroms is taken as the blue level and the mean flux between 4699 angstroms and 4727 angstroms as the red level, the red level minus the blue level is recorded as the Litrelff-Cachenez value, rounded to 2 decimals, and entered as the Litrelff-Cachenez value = 0.01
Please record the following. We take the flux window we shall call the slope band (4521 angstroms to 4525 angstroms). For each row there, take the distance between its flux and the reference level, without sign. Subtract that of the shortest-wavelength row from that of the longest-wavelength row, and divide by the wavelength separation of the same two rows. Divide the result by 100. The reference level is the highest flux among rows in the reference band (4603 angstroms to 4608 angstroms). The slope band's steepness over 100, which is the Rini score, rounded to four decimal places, 0.0021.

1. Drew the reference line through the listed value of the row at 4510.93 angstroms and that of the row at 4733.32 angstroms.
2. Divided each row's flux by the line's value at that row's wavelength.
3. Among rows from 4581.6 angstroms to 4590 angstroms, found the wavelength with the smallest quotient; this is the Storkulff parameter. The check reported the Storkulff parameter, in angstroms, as 4584.23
